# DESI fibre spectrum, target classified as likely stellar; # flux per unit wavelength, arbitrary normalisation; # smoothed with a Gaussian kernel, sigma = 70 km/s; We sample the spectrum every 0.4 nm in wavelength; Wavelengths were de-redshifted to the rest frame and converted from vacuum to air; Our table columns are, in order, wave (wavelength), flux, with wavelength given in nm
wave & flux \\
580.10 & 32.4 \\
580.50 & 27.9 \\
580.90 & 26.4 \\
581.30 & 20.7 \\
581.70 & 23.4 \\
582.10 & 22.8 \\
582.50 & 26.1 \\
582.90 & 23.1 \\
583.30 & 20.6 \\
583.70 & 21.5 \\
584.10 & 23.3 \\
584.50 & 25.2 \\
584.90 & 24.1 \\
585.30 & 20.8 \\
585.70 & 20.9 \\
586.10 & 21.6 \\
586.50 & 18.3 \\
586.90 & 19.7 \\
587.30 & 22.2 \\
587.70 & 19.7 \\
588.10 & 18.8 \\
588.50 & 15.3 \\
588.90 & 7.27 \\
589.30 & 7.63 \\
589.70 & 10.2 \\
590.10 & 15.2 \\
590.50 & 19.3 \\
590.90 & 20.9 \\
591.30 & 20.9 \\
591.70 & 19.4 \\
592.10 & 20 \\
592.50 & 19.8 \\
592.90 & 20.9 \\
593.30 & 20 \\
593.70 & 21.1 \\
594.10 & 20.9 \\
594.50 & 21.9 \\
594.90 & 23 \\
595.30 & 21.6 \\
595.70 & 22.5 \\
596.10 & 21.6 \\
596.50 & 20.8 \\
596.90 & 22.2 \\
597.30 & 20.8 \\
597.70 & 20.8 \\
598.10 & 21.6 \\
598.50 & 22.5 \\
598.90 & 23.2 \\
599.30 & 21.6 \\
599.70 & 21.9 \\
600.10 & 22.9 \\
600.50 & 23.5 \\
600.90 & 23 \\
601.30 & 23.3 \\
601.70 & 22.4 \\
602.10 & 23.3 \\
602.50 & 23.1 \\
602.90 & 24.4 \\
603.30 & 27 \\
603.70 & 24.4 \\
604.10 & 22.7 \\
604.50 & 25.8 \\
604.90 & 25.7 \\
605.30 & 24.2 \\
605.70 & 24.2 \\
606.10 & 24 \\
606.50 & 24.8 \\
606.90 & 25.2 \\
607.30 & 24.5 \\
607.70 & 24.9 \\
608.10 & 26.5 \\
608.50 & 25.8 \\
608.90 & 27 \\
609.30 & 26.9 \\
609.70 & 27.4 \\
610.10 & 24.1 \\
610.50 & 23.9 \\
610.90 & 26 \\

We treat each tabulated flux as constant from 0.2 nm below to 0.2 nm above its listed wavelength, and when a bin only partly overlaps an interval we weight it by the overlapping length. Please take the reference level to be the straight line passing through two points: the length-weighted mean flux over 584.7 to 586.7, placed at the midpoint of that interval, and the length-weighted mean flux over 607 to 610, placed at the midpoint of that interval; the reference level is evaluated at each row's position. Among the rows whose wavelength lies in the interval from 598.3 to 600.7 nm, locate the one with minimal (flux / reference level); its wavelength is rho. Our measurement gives 599.30 nm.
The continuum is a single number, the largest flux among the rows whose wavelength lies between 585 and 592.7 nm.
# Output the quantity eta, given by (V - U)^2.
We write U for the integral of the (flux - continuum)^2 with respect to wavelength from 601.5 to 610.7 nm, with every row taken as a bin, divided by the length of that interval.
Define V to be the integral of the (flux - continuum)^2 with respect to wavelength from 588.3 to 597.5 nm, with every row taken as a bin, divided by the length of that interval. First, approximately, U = 9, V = 31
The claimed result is 494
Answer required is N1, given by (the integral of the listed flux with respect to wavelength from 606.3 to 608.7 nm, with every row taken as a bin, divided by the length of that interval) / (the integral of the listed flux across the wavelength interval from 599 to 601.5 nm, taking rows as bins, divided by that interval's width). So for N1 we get 1.11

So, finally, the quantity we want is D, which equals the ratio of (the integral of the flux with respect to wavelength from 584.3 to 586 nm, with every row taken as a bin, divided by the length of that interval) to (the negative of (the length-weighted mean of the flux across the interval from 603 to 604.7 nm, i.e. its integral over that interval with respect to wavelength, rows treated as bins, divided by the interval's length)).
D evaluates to -0.91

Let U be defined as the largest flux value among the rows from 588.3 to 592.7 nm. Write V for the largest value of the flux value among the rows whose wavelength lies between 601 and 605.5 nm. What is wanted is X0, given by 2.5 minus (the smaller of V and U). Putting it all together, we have -18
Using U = 20.9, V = 27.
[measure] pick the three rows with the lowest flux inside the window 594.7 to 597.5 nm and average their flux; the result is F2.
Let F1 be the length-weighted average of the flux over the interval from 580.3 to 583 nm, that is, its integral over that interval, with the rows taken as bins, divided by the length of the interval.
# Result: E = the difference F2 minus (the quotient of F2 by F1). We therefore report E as 20.2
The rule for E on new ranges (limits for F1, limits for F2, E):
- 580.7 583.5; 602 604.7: 22.0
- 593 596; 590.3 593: 18.6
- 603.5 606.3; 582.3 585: 20.8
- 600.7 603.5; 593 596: 19.8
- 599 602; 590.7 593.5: 18.9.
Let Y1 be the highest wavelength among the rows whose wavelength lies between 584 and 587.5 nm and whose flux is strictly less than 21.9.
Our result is 586.90 nm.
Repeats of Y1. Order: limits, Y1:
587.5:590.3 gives 590.10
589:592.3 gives 592.10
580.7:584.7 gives 583.70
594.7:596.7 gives 596.50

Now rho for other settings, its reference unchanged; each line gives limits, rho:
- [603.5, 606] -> 604.10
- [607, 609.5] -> 607.30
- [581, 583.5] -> 583.30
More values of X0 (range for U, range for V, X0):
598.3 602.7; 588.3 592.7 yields -18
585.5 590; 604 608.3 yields -20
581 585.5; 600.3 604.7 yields -24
